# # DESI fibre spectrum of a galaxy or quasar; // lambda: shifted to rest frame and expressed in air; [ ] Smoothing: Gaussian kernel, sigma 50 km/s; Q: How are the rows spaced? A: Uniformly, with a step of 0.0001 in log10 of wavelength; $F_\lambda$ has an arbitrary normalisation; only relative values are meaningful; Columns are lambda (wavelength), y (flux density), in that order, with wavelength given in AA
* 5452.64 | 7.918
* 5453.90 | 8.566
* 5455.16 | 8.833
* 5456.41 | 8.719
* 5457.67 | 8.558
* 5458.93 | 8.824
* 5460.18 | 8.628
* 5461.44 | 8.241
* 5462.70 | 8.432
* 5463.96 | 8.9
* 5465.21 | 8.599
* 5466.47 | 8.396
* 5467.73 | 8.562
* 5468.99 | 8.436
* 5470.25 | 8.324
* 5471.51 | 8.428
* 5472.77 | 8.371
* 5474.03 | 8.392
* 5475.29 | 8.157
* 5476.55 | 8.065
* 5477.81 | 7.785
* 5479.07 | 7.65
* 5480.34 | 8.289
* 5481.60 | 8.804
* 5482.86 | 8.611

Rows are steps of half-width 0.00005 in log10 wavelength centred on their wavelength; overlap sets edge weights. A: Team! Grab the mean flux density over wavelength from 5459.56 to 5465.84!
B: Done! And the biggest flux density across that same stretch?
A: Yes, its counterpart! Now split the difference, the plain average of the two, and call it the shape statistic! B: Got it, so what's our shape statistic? 8.73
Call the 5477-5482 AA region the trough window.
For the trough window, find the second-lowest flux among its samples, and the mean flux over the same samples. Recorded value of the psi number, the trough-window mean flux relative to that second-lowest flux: 1.04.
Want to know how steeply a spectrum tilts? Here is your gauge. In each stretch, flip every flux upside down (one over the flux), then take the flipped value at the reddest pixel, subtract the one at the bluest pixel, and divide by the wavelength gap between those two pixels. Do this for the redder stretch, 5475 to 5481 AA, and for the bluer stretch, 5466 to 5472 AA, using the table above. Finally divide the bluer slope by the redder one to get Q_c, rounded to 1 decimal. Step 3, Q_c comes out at 0.2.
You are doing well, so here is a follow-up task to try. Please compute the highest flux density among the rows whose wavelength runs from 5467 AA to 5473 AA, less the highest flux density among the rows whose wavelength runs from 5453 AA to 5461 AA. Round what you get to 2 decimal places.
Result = -0.27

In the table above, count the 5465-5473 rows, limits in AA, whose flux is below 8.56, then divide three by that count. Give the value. 0.60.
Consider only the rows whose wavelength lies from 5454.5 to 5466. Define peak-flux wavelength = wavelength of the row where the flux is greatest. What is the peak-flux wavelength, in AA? 5463.96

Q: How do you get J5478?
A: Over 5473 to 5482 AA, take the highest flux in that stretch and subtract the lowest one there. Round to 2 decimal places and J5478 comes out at 1.15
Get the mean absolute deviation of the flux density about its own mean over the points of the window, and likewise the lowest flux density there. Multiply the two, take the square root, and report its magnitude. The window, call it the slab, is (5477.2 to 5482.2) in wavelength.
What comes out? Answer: 1.8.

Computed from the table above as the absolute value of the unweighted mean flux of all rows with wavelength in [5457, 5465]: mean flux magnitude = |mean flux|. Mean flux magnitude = 8.60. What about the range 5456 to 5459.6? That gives 8.70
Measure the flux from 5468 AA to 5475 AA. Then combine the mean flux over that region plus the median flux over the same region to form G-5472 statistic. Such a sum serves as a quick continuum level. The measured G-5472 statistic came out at 16.8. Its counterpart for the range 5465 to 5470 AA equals 17.0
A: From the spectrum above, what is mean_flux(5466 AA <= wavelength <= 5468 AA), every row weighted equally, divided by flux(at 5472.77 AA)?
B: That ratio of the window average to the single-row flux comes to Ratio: 1.01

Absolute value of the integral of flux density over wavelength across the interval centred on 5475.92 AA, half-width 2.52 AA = 40.9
